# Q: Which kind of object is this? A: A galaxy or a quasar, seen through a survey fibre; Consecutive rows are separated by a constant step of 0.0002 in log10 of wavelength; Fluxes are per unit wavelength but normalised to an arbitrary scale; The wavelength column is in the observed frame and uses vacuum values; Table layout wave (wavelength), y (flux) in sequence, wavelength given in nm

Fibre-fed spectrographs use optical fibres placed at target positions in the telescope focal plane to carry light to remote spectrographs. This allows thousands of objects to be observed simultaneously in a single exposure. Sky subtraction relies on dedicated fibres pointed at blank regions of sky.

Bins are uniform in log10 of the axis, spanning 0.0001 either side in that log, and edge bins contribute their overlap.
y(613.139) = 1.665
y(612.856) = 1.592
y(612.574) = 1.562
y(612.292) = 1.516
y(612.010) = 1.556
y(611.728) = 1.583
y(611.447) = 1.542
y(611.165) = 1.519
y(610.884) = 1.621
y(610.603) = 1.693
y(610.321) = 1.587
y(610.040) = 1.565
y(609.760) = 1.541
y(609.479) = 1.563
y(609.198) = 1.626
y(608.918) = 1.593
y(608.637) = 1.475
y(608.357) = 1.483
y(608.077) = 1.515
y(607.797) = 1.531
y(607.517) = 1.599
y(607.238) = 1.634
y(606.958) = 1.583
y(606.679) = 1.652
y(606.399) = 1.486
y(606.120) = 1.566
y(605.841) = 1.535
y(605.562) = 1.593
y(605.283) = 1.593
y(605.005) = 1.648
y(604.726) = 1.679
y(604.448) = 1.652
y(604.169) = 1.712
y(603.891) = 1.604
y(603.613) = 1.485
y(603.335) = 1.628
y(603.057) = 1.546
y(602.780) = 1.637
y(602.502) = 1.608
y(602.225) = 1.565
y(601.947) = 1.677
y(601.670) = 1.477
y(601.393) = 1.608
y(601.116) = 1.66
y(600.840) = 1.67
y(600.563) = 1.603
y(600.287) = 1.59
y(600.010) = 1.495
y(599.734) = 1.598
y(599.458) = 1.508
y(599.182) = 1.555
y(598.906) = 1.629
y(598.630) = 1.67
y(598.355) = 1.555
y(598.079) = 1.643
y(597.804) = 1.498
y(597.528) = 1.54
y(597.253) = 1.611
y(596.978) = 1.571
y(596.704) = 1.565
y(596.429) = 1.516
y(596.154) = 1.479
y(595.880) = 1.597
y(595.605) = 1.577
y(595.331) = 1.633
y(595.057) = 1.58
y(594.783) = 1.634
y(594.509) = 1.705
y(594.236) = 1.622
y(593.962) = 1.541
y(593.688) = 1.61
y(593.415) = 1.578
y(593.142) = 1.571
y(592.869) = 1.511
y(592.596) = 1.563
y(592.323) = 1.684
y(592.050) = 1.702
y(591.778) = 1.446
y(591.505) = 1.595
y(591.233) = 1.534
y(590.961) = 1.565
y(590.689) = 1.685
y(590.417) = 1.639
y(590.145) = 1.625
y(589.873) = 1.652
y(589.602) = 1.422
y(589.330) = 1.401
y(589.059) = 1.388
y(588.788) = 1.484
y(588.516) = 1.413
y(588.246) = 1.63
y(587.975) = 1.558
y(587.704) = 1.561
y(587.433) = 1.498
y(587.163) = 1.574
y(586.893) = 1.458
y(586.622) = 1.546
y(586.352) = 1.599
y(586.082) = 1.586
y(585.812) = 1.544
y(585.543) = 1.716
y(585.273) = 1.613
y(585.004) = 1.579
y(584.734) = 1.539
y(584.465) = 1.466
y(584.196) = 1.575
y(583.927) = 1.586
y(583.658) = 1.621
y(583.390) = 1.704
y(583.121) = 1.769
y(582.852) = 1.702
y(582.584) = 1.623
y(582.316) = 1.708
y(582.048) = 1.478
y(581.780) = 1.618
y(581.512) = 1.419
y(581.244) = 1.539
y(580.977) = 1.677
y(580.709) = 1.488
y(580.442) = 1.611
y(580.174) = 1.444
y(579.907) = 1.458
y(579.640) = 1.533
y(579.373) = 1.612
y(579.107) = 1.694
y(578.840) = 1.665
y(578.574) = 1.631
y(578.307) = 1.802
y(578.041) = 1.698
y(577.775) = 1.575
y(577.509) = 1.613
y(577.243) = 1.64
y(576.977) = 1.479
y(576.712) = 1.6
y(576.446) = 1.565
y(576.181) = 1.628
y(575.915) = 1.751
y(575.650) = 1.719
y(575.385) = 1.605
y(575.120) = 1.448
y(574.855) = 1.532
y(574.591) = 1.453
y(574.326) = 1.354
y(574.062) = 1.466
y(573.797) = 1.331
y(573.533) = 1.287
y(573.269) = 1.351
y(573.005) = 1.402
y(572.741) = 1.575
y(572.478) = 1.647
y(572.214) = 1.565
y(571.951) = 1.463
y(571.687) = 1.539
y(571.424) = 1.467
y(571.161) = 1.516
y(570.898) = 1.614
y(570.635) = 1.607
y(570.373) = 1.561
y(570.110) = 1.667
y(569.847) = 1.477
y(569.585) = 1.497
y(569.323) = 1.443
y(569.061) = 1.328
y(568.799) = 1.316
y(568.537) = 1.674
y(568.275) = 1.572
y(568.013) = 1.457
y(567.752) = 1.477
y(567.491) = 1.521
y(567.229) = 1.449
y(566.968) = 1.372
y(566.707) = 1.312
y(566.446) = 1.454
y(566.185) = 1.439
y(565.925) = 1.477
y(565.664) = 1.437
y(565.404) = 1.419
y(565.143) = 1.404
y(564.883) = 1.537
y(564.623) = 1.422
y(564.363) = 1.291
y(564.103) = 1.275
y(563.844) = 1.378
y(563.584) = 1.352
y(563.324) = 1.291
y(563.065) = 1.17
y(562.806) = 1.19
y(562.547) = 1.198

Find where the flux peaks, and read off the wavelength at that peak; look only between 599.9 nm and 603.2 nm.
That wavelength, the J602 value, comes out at 601.947 nm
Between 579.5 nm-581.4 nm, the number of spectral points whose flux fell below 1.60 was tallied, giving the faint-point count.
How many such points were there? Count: 5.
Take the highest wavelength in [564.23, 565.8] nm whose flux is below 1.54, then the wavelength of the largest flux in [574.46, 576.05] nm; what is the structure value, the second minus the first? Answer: 10.25 nm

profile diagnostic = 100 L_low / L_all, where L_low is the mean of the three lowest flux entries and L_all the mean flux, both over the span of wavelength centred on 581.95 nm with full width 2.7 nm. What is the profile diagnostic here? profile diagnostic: 91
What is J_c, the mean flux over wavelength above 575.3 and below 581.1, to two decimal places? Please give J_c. 1.61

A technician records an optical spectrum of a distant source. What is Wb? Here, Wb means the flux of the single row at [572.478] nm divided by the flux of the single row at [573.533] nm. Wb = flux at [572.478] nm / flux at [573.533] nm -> 1.28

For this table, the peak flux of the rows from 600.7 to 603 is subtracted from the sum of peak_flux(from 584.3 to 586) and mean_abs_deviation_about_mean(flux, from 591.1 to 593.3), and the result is 0.10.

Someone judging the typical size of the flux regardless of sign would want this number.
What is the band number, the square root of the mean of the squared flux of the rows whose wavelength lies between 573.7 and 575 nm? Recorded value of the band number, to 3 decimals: 1.429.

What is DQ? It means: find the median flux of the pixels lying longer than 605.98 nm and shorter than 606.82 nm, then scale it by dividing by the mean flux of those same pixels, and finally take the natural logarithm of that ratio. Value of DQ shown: -0.0013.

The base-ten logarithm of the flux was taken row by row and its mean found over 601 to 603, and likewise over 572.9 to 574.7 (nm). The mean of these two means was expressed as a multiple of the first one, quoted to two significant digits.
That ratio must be 0.84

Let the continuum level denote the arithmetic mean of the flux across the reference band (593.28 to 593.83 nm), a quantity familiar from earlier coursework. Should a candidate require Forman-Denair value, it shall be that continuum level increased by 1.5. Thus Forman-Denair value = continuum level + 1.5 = 3.09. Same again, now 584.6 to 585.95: 3.10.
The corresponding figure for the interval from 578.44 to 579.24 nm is 3.16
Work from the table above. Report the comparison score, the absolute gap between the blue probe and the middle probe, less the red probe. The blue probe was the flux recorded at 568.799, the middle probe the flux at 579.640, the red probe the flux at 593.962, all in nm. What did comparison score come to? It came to -1.32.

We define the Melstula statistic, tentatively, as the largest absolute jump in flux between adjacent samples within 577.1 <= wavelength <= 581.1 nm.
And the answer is 0.19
